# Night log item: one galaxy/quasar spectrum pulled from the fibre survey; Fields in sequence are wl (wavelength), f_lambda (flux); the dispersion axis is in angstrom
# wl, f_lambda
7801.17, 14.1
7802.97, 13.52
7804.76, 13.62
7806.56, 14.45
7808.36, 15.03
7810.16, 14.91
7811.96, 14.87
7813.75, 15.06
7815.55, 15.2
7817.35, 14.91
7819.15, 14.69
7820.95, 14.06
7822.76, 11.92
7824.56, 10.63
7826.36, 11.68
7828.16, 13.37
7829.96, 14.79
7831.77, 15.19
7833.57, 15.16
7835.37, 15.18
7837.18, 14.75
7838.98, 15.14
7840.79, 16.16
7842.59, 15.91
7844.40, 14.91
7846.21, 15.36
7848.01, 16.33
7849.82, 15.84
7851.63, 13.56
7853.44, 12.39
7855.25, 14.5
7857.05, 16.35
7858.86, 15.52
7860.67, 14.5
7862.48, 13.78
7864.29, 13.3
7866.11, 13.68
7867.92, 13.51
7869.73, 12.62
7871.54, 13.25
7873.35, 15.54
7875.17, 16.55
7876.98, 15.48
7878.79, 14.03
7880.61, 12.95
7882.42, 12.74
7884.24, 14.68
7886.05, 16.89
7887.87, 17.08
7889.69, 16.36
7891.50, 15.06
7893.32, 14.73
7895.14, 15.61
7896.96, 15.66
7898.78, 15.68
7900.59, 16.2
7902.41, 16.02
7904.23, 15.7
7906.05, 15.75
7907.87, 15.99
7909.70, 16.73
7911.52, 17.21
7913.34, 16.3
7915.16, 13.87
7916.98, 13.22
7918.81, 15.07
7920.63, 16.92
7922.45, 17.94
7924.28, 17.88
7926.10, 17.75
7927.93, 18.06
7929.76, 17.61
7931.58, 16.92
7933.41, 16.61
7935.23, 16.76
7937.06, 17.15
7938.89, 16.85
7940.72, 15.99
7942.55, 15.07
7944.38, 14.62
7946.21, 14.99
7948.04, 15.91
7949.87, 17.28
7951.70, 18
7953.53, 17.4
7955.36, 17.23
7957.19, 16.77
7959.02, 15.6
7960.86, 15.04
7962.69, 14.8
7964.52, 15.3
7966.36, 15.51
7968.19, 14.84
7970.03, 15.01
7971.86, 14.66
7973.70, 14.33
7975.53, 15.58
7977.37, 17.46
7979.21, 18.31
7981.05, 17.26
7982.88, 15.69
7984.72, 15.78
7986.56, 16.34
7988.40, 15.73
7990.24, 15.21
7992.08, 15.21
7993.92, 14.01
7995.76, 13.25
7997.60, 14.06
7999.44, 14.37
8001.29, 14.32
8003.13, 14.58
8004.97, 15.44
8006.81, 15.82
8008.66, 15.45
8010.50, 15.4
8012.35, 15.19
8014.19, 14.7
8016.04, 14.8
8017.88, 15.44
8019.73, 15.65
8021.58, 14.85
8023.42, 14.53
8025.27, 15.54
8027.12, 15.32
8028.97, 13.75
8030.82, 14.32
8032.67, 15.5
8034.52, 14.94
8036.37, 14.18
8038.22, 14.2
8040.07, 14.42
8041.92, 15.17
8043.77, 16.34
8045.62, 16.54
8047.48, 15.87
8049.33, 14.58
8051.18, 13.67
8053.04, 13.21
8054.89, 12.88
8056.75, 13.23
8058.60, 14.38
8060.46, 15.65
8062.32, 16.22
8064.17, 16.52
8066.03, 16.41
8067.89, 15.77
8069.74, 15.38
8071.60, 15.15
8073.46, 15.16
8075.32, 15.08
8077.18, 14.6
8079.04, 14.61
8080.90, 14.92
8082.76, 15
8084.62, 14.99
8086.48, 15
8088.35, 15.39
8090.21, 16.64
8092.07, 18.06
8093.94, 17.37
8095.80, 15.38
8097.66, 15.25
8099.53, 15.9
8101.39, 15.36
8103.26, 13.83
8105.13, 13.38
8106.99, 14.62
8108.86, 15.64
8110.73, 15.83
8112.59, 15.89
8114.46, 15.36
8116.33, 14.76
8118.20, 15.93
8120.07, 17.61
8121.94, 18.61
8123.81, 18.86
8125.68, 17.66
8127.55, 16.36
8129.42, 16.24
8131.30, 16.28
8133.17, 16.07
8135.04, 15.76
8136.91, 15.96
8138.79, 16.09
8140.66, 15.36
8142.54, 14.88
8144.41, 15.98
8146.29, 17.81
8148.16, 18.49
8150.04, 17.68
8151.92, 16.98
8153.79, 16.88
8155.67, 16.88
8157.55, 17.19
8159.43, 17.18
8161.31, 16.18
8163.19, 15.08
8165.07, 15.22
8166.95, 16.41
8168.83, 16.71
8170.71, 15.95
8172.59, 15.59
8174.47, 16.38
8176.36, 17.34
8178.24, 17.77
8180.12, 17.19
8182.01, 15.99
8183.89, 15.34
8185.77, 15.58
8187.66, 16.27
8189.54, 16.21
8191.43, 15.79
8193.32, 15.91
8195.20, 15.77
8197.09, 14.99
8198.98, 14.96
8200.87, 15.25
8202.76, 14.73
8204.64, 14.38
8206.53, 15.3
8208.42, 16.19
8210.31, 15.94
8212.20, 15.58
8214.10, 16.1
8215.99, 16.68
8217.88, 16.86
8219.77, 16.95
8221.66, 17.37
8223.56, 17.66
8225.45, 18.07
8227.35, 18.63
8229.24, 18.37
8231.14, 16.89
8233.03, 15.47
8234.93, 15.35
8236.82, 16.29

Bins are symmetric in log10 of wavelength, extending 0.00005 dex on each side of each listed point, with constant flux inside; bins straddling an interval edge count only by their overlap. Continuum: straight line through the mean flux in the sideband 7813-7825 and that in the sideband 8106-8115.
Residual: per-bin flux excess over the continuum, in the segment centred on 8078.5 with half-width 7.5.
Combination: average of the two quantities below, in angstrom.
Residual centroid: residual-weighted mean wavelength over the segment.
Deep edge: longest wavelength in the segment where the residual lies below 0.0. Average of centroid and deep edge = 8081.9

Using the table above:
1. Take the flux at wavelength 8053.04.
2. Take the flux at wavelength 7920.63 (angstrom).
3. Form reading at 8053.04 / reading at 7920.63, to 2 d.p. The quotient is 0.78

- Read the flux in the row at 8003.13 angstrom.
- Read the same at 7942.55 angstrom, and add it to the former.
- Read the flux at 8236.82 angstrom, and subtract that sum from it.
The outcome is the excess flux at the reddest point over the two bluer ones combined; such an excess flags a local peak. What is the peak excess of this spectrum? -13.4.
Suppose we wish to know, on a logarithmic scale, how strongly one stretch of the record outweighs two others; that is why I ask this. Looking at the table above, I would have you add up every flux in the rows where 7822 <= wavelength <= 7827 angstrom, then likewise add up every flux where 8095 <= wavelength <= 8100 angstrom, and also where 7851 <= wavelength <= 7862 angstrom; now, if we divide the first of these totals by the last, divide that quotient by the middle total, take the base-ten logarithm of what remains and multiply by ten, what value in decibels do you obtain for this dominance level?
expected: -20.7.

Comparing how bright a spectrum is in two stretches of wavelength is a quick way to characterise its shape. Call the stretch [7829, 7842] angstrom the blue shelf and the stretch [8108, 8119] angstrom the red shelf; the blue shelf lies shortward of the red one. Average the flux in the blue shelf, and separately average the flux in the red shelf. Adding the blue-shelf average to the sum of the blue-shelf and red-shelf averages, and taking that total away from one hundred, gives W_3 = 54.0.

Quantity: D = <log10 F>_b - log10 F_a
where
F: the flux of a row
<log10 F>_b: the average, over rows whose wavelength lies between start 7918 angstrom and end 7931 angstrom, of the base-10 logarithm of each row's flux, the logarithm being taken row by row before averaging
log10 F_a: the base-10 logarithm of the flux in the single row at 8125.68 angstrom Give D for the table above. -0.009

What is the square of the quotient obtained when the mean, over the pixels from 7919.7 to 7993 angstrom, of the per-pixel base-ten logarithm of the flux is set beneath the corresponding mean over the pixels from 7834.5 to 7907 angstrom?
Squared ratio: 0.940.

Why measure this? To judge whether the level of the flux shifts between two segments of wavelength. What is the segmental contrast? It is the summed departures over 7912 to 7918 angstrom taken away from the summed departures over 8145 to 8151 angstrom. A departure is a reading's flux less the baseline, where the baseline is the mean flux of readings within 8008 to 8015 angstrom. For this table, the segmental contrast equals 11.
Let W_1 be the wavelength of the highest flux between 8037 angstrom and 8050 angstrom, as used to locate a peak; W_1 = 8045.62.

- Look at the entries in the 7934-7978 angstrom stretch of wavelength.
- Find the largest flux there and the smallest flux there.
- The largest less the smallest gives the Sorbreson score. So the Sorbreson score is 4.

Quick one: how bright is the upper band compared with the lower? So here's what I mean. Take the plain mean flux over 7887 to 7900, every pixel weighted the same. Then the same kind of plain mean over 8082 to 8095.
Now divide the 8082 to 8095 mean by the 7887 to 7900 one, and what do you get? 1.02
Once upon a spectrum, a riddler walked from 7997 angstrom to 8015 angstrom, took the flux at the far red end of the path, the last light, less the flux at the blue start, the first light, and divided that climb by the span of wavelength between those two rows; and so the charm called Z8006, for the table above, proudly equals 0.04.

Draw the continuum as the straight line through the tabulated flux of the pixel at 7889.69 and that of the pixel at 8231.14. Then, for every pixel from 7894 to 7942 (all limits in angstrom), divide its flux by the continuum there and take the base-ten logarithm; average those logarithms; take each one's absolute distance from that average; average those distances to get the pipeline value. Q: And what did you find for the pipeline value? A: 0.024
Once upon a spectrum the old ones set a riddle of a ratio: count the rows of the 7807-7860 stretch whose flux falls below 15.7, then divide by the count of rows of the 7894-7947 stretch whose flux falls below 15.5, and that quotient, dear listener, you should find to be 4.0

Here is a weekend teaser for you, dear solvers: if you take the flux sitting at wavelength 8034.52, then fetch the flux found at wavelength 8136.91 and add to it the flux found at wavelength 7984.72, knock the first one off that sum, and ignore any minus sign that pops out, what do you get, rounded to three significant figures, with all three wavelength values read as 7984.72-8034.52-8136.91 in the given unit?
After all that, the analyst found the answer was 16.8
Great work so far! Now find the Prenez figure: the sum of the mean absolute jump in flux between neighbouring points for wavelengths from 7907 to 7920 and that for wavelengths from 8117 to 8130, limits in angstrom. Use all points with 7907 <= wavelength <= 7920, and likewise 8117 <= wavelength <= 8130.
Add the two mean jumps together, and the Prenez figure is 2.1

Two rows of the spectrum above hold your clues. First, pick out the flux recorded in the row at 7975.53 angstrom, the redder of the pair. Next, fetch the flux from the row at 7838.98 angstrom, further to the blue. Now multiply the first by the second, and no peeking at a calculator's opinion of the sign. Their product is 236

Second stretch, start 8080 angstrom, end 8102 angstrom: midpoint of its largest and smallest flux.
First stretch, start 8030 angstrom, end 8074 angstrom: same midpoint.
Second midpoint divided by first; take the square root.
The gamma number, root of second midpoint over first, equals 1.06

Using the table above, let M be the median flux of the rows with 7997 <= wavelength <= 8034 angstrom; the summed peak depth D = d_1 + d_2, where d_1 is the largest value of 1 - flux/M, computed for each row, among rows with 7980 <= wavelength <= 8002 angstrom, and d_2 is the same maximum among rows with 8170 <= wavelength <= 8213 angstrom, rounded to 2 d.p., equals 0.16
